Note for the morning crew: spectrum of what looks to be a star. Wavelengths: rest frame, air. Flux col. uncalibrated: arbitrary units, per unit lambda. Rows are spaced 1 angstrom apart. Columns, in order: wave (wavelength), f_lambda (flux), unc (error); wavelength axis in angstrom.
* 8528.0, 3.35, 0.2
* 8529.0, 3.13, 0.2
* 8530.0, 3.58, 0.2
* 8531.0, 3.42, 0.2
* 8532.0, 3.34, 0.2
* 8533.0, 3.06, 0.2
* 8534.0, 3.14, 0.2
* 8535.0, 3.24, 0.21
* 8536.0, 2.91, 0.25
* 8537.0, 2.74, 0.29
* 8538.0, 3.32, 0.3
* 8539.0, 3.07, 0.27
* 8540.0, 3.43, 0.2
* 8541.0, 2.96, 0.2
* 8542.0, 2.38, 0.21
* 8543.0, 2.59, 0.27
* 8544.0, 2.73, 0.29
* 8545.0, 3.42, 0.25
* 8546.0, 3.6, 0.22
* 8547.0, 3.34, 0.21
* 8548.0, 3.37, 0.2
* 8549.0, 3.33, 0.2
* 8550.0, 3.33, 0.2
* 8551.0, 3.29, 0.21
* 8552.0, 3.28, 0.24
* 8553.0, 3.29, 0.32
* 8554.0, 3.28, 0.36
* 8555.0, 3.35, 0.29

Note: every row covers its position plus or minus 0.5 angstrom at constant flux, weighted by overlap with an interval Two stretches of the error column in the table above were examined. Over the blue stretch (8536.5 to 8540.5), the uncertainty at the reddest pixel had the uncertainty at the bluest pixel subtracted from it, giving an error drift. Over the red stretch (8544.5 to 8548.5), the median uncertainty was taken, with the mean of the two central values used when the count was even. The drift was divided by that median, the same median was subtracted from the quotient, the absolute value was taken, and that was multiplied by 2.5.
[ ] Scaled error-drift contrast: 1.58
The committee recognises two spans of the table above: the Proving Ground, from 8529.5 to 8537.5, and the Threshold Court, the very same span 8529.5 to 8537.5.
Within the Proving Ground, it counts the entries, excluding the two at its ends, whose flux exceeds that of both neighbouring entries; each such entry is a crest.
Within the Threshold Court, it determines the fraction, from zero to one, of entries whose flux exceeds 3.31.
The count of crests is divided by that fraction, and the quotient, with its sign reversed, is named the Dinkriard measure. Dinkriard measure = -2.7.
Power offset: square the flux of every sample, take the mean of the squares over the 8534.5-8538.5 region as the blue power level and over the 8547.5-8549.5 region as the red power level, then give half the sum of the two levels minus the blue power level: 0.9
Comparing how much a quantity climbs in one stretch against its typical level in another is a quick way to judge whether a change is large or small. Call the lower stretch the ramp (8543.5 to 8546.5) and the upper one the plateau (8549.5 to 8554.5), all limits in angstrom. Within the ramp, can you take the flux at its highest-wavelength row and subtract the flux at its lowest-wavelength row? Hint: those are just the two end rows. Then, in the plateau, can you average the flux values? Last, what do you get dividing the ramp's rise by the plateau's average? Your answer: 0.26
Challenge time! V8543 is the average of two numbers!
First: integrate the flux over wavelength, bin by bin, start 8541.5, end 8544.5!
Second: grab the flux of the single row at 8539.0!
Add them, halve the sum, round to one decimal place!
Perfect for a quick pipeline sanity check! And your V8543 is 5.4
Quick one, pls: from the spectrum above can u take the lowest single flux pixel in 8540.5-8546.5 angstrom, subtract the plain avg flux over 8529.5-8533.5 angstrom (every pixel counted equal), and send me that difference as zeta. -1.0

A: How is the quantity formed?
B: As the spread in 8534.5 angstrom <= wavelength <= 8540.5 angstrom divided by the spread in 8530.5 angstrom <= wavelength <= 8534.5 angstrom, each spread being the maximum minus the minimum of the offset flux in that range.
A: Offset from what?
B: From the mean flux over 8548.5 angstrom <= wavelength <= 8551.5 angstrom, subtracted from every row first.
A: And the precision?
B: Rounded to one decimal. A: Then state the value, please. 1.9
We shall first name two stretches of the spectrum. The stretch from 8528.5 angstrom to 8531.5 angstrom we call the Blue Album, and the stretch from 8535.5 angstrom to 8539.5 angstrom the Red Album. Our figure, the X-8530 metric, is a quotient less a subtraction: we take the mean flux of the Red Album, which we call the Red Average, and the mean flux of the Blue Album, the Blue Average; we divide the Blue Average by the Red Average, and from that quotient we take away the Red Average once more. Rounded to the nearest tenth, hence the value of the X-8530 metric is -1.9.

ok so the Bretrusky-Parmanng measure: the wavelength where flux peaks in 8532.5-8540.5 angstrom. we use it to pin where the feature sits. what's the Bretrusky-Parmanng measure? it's 8540.0 angstrom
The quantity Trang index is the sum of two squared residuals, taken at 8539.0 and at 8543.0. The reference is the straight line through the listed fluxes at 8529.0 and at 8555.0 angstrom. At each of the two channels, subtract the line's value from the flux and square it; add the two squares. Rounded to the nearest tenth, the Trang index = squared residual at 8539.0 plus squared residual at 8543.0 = 0.5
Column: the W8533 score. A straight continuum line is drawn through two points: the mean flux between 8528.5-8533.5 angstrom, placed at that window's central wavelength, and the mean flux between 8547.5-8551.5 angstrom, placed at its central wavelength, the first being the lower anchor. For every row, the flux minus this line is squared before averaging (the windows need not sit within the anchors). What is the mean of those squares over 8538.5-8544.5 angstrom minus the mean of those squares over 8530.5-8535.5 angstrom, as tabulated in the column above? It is 0.31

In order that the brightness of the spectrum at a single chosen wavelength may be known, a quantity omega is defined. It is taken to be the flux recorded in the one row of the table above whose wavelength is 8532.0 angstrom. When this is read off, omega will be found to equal 3.34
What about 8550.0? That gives 3.33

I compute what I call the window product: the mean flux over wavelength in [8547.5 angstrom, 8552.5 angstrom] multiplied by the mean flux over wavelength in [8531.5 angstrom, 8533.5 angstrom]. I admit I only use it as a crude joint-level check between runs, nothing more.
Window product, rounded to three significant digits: 10.6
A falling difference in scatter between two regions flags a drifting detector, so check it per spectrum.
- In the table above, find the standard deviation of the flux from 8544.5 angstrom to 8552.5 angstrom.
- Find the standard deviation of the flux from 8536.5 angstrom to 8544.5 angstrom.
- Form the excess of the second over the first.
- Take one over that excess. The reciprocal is 4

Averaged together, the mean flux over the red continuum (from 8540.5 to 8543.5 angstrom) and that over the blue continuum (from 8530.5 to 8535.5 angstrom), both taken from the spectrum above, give 2.94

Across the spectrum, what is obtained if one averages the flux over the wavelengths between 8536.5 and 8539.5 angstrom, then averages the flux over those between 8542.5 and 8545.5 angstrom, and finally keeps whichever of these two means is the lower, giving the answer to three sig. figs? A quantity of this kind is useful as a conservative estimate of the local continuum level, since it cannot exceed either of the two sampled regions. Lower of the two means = 2.91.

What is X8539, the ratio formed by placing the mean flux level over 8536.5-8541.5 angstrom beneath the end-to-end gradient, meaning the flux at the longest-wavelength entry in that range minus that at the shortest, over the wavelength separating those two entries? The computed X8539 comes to 0.018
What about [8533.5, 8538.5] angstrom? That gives 0.015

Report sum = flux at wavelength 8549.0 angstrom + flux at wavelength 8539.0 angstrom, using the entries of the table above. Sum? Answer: 6.40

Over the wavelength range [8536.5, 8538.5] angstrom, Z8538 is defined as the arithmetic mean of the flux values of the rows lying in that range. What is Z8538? 3.03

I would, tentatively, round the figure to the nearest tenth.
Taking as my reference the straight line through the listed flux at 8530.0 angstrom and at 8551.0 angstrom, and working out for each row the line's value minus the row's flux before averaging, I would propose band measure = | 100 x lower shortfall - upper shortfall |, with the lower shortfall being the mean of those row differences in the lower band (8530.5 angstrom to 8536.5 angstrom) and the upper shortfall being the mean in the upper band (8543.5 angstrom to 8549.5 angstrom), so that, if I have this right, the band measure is 34.6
